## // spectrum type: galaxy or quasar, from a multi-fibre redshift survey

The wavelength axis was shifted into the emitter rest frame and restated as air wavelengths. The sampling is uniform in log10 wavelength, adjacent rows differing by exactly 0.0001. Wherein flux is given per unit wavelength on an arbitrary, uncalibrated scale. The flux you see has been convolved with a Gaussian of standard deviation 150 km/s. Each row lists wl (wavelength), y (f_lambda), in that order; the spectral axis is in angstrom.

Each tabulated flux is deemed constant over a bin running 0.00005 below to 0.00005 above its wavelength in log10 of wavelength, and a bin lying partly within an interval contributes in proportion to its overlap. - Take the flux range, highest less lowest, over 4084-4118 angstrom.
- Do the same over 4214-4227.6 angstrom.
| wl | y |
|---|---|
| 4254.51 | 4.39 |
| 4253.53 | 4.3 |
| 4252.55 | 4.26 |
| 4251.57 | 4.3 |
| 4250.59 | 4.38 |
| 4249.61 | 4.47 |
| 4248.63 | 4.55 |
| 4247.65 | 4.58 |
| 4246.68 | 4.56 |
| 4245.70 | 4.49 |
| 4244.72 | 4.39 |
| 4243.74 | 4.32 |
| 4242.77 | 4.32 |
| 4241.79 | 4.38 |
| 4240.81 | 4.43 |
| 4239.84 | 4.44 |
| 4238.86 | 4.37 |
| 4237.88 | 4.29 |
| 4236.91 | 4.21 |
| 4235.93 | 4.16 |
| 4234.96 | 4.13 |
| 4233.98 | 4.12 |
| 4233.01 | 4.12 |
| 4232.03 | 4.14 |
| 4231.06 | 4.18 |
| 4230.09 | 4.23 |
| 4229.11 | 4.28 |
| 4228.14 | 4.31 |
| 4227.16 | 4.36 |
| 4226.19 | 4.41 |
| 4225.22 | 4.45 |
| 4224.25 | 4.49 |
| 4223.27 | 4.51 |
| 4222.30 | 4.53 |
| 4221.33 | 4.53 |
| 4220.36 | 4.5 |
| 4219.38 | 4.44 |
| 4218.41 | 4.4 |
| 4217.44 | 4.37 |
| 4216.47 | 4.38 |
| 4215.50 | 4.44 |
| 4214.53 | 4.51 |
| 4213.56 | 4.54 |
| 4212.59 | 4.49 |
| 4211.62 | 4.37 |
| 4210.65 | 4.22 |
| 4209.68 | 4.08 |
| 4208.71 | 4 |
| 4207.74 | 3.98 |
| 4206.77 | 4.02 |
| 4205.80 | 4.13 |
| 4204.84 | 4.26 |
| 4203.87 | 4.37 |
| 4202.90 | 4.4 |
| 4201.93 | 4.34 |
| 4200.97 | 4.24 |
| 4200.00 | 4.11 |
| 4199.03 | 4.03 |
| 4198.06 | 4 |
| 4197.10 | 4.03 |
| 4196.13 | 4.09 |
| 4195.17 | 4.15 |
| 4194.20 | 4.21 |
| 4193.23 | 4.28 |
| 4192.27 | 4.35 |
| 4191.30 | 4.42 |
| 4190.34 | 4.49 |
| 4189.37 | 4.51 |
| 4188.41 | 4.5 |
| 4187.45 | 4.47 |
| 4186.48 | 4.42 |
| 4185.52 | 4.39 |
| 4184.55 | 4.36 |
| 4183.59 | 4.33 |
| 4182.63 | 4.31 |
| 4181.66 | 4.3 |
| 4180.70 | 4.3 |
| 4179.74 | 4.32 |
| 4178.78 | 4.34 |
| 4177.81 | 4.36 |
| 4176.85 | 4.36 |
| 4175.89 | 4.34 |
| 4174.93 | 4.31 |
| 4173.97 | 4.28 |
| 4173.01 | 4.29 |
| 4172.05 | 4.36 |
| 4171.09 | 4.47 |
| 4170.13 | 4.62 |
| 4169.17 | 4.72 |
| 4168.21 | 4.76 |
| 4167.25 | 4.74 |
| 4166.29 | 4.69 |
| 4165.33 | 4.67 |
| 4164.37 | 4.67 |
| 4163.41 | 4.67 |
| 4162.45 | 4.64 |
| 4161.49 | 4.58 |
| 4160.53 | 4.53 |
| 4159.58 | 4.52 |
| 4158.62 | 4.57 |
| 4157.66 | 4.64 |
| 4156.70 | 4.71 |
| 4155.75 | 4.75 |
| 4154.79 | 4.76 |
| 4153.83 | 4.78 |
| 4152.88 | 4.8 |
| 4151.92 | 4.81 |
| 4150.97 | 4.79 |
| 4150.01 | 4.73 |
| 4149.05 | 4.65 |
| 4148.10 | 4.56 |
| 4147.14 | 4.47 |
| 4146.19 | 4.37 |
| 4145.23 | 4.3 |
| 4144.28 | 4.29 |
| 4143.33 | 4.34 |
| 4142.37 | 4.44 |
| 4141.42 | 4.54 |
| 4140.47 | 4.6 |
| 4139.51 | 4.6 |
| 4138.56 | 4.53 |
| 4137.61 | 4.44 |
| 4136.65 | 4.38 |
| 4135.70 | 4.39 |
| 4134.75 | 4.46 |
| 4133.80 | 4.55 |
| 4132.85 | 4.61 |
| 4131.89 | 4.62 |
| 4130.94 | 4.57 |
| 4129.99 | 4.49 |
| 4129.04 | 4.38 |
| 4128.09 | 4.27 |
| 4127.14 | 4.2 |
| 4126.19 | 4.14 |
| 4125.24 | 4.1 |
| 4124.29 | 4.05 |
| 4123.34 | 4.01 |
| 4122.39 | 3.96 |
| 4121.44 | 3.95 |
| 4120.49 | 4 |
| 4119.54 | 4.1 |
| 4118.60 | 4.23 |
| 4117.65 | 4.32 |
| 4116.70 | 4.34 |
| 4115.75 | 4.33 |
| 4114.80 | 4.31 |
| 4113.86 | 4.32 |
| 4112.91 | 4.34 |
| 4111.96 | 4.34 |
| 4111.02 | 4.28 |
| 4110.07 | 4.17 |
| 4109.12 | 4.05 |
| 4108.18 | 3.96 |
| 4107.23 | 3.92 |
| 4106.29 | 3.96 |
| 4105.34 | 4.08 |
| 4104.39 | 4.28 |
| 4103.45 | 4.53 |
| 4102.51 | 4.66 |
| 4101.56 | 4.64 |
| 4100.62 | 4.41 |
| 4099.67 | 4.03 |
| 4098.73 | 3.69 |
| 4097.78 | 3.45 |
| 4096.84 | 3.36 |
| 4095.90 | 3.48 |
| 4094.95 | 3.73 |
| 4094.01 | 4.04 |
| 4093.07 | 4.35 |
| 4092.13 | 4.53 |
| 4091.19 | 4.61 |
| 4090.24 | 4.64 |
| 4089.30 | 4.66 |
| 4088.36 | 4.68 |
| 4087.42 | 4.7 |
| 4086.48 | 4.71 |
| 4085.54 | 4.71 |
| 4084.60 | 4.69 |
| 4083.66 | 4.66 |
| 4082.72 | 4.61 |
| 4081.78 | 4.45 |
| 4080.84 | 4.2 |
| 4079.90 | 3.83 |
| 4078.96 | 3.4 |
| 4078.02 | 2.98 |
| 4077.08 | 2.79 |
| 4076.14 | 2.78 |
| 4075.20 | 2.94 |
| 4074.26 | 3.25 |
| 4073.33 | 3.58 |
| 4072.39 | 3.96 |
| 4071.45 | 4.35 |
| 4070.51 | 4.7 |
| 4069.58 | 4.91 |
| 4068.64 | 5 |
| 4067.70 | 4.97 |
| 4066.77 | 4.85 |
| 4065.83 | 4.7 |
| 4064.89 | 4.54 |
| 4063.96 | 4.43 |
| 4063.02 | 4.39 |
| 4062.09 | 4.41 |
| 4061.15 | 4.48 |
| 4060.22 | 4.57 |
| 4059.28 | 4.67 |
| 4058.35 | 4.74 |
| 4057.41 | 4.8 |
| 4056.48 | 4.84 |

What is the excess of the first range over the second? 1.18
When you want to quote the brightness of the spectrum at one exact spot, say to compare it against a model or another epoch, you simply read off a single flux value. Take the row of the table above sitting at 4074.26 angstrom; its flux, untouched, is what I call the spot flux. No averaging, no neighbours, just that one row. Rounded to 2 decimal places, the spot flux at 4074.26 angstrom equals 3.25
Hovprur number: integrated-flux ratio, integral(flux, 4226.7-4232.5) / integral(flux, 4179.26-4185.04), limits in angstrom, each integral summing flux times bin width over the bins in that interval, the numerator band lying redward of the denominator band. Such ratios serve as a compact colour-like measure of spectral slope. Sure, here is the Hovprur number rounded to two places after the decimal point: 0.99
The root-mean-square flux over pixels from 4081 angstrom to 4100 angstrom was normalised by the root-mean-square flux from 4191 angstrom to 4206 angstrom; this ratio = 1.02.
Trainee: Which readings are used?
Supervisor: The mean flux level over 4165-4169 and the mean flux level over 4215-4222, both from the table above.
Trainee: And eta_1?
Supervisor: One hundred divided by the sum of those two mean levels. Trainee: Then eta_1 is 10.9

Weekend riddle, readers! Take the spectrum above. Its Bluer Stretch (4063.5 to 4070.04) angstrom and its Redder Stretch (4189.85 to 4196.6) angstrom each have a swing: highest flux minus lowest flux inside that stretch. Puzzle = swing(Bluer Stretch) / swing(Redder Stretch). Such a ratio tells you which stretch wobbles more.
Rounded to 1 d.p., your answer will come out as 1.4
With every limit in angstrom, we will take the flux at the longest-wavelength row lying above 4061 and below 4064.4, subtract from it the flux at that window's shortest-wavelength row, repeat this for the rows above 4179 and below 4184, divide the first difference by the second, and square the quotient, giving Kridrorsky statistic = 25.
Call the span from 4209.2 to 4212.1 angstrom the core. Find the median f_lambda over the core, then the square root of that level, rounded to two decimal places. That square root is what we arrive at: 2.05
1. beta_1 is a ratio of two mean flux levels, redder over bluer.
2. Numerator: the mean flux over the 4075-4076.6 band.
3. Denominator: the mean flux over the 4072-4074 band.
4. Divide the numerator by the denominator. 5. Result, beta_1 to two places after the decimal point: 0.76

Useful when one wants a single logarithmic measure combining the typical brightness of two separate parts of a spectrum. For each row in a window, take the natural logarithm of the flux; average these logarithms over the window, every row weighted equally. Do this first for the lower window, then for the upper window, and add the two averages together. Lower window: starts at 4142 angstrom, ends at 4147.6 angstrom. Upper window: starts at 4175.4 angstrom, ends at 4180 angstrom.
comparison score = 2.94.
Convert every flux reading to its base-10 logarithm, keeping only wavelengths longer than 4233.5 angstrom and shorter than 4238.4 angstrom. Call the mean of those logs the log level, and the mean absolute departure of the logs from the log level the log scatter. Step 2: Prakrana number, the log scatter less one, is -0.994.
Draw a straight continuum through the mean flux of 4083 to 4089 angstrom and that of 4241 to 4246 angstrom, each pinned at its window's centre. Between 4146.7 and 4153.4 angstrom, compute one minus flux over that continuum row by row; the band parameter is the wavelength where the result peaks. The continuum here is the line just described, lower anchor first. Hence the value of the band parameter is 4147.14 angstrom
